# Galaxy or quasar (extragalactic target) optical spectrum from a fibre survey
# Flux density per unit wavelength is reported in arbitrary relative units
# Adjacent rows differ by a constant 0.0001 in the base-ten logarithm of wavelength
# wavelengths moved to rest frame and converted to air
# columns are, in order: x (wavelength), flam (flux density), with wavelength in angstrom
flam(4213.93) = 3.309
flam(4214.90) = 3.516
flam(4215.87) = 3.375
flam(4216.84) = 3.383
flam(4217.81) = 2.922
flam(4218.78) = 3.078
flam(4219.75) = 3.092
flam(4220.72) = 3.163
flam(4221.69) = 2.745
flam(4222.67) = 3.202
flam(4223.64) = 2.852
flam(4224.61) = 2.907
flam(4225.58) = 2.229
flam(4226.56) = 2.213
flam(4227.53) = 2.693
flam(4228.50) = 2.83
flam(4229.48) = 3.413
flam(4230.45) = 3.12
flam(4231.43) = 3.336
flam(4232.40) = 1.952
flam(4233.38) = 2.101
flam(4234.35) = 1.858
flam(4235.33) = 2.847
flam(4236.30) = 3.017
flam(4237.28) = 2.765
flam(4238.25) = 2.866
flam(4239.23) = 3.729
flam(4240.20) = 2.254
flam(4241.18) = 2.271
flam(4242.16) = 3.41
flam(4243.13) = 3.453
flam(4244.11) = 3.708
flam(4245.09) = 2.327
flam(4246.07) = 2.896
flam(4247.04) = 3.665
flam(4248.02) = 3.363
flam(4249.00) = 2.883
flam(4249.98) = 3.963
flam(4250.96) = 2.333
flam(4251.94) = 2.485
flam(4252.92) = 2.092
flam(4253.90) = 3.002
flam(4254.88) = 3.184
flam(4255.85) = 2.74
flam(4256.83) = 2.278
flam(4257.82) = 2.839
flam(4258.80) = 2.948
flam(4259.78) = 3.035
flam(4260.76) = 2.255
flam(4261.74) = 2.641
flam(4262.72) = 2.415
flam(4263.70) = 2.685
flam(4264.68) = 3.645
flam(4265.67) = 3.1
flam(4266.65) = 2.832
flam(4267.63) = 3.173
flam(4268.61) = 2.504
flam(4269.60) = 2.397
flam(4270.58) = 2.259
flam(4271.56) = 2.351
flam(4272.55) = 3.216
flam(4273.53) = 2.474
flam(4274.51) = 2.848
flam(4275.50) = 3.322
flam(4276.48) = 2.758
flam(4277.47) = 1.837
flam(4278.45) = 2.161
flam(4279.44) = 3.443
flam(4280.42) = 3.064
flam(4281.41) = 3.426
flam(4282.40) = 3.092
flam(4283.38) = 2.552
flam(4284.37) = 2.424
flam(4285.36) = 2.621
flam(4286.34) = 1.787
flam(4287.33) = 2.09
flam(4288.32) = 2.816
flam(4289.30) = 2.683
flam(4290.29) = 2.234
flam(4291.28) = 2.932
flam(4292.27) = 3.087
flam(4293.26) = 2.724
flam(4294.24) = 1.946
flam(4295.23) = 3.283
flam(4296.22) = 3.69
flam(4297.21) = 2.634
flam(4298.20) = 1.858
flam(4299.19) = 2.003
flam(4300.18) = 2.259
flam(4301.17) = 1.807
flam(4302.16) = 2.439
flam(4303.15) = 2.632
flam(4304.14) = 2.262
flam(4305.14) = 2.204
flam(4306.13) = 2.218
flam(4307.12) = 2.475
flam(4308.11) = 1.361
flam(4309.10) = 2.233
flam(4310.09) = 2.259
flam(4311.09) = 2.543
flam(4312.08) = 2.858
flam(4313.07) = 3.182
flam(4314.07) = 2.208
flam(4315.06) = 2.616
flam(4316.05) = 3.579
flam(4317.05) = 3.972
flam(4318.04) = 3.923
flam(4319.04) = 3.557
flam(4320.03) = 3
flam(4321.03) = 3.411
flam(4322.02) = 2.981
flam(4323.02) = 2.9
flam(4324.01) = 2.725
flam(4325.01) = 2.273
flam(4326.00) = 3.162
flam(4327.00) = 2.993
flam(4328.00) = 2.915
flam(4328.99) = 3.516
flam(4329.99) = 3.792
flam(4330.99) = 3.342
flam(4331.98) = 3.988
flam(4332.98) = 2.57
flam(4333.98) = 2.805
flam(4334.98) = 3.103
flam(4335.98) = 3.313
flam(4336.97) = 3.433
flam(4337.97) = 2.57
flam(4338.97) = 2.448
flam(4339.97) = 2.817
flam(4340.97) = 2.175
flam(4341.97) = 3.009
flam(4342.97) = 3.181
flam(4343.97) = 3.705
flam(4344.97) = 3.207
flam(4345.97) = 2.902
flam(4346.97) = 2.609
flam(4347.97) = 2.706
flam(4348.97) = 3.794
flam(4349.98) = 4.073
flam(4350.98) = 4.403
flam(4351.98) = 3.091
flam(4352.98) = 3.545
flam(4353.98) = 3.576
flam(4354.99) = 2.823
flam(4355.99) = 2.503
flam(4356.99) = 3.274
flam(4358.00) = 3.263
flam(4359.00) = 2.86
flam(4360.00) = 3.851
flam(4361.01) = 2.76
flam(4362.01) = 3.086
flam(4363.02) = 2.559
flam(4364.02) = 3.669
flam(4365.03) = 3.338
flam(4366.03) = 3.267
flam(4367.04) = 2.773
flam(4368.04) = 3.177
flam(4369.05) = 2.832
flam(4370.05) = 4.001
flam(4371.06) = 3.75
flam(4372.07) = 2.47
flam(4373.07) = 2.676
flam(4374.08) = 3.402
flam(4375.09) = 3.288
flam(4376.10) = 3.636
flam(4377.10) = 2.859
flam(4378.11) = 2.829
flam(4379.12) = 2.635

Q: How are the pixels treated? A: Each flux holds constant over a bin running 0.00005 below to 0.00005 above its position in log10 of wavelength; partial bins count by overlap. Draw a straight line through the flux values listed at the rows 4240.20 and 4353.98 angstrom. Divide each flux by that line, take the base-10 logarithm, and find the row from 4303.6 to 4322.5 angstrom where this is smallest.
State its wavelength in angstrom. 4308.11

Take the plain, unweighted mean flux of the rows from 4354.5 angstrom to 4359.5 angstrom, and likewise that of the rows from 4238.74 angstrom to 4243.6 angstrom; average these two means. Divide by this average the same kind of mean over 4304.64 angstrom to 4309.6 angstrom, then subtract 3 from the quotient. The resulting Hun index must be -2.30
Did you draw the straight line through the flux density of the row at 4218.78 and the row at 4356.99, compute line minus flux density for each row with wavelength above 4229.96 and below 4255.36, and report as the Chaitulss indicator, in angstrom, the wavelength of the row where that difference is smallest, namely 4249.98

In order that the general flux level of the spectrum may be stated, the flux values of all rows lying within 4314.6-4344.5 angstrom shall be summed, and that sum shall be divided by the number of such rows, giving 3.1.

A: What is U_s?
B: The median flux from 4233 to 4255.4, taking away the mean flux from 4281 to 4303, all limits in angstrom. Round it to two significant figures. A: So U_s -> 0.32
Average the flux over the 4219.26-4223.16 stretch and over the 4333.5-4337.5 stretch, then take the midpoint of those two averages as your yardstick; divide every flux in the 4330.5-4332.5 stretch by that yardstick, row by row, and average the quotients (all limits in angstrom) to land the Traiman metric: 1.180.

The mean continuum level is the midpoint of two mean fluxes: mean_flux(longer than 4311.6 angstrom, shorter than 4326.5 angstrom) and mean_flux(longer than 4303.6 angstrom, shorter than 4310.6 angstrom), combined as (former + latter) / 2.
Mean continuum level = 2.62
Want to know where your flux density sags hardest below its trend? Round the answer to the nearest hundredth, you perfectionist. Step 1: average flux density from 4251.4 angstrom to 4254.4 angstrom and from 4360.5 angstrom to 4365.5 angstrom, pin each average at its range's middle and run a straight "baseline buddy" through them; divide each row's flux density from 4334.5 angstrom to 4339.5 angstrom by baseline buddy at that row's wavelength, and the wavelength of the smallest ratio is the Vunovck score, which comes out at 4338.97 angstrom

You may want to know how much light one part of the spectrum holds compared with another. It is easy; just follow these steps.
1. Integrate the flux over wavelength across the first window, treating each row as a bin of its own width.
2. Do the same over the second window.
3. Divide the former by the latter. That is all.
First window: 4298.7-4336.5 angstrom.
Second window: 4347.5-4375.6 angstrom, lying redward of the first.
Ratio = 1.2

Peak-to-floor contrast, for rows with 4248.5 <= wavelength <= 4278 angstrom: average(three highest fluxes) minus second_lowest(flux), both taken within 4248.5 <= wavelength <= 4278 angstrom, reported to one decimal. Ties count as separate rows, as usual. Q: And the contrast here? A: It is 1.6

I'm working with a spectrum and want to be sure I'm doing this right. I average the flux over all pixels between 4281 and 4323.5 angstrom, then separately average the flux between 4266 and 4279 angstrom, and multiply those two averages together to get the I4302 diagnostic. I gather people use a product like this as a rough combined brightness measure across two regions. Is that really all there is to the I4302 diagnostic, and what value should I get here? 7.0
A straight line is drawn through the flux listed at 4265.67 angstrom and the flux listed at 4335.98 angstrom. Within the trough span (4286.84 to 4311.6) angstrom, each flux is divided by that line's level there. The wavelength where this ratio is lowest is 4308.11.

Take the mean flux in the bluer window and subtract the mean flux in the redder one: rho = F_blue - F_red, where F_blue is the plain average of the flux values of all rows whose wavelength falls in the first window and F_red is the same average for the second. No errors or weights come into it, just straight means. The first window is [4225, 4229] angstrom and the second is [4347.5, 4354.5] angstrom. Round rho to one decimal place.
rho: -1.1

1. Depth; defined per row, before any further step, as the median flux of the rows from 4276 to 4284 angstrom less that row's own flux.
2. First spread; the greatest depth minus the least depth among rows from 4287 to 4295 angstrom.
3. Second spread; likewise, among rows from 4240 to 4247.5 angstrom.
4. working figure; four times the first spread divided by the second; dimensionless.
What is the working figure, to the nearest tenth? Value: 3.1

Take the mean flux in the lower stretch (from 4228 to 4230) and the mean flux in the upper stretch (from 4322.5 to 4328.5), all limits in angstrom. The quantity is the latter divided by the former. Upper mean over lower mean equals 0.91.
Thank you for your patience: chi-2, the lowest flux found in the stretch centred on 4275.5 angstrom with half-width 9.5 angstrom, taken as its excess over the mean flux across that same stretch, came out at -0.91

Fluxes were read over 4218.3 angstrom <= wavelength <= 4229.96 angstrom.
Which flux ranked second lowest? 2.229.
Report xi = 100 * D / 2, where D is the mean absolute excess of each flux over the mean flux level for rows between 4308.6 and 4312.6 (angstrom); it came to 11.4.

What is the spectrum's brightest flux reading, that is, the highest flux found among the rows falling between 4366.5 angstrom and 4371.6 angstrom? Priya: 4.001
